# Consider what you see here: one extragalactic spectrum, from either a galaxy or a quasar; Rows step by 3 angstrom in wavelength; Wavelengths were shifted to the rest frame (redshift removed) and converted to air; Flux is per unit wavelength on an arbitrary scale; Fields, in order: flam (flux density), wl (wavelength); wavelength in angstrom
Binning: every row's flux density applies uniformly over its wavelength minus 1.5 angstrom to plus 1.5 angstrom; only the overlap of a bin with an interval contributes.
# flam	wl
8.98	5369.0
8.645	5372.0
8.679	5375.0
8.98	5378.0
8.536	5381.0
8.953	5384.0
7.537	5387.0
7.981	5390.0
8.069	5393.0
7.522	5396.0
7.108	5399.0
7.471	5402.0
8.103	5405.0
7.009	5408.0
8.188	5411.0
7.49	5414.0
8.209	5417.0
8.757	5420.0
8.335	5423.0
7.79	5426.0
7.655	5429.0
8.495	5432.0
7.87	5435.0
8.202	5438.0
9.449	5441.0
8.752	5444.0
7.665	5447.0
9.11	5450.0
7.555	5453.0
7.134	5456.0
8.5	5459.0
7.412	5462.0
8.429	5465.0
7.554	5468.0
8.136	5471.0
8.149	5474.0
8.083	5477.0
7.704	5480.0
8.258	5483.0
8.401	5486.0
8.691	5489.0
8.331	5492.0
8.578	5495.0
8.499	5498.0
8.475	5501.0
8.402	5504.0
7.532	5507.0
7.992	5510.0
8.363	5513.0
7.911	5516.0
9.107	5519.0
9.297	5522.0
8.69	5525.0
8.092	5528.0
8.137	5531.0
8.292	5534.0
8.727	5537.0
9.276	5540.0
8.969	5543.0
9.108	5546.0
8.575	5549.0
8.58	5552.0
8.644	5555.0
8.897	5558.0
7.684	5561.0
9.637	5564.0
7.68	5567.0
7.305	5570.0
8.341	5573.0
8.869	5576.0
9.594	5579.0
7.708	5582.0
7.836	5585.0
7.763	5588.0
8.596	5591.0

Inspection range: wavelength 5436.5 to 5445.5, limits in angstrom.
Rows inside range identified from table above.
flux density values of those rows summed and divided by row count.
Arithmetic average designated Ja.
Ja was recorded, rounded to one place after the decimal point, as 8.8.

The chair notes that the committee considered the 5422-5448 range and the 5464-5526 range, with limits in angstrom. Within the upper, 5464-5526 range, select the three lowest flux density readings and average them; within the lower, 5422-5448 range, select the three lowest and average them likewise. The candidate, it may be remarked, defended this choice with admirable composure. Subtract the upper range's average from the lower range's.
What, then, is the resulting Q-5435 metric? 0.11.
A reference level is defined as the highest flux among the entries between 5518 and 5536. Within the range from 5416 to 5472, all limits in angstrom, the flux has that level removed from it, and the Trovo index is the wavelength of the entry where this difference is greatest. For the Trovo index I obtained 5441.0 angstrom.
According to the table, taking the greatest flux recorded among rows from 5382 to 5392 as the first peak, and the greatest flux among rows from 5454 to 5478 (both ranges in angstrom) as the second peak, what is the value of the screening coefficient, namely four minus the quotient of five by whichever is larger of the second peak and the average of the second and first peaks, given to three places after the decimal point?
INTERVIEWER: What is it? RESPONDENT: 3.427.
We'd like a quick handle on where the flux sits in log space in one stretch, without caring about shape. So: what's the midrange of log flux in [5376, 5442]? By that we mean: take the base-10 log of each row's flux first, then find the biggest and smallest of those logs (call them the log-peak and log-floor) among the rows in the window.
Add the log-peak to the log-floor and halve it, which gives 0.911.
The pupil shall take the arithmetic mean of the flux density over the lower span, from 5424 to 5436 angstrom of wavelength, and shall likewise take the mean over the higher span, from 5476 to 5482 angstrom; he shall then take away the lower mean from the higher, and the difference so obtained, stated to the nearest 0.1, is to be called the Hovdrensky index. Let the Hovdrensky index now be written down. -0.1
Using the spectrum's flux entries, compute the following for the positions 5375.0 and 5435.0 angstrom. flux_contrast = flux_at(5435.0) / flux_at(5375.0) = 0.91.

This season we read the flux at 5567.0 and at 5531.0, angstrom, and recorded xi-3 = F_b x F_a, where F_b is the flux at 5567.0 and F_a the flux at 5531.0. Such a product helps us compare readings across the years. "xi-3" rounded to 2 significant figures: 62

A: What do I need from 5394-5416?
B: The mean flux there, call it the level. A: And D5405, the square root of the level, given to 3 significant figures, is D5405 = 2.75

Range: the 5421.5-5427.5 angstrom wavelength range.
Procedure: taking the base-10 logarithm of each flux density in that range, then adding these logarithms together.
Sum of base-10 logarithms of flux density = 1.81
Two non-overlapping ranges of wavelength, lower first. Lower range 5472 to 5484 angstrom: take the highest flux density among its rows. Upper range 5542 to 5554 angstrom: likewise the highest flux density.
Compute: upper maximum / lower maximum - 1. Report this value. 0.10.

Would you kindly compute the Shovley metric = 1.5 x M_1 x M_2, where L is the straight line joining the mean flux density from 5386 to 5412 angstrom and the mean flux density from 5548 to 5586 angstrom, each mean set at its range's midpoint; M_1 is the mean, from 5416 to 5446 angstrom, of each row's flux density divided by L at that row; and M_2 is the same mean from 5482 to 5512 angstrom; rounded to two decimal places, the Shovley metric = 1.65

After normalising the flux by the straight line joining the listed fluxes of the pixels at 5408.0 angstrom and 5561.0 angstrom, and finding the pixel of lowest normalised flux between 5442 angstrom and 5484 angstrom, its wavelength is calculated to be 5456.0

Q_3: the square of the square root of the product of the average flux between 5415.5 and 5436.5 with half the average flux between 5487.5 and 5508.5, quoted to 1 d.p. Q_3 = 34.1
